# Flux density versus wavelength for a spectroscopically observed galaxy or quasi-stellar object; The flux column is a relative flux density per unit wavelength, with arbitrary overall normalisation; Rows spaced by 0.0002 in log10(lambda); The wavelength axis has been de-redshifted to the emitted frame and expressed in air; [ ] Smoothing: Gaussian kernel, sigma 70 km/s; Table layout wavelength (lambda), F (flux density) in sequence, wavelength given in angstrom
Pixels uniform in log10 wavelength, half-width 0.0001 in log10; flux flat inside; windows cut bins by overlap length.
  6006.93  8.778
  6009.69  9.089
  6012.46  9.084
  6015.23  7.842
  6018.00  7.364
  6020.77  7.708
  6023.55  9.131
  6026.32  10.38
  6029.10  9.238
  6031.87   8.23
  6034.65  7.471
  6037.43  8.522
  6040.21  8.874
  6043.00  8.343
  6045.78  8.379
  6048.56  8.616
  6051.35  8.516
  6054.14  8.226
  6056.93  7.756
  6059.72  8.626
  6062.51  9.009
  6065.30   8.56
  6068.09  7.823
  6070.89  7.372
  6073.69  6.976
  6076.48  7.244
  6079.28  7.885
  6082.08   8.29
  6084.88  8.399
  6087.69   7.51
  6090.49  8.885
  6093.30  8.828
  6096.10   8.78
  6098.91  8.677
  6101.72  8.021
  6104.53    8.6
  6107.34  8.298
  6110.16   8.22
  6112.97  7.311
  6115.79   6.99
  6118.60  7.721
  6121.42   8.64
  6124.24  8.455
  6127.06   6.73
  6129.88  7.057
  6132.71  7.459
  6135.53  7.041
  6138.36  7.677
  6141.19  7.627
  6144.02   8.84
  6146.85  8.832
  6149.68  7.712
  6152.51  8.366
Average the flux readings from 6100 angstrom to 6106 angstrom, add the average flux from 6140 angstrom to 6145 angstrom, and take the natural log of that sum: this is 2.81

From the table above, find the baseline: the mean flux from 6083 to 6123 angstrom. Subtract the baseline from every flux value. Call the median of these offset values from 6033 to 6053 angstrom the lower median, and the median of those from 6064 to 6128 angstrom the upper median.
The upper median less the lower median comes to -0.30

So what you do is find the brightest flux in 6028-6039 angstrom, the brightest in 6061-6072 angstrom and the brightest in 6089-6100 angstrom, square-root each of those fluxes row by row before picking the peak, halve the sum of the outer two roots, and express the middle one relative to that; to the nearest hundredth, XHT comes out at 1.00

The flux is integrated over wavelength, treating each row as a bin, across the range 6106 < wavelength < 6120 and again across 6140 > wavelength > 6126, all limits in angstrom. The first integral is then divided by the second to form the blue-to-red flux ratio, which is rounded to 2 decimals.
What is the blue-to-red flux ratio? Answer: 1.07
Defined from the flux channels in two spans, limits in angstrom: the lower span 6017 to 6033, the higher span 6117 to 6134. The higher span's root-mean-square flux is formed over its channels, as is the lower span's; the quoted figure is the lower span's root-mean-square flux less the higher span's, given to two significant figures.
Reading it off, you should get 1.0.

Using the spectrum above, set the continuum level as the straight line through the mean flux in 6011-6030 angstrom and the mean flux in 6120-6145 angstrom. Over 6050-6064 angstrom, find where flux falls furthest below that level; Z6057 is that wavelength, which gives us 6056.93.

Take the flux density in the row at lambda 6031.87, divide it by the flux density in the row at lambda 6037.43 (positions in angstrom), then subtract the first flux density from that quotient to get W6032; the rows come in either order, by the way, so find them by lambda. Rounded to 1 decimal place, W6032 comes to -7.3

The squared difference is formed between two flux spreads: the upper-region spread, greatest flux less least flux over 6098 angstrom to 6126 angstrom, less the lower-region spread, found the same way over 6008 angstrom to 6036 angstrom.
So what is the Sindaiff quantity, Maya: 1.77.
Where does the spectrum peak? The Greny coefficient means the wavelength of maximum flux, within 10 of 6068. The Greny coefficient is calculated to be 6062.51 angstrom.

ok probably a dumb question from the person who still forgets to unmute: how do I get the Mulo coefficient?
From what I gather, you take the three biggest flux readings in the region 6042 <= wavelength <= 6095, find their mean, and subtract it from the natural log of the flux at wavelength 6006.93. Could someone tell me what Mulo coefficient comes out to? -6.74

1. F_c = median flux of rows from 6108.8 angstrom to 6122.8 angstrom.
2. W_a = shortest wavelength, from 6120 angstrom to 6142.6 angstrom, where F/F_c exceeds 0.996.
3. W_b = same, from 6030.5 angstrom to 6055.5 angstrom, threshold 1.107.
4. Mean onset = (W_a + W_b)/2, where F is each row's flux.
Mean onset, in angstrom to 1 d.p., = 6080.8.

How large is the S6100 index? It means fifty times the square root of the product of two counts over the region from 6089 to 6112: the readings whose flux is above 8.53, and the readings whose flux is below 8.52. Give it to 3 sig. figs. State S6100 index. 194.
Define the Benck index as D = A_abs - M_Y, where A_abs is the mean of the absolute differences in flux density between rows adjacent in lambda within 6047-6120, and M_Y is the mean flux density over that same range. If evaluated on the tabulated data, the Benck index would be -7.66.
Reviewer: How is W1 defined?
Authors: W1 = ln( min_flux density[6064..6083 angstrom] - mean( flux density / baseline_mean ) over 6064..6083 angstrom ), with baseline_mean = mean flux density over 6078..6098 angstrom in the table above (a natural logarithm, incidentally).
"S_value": 1.80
